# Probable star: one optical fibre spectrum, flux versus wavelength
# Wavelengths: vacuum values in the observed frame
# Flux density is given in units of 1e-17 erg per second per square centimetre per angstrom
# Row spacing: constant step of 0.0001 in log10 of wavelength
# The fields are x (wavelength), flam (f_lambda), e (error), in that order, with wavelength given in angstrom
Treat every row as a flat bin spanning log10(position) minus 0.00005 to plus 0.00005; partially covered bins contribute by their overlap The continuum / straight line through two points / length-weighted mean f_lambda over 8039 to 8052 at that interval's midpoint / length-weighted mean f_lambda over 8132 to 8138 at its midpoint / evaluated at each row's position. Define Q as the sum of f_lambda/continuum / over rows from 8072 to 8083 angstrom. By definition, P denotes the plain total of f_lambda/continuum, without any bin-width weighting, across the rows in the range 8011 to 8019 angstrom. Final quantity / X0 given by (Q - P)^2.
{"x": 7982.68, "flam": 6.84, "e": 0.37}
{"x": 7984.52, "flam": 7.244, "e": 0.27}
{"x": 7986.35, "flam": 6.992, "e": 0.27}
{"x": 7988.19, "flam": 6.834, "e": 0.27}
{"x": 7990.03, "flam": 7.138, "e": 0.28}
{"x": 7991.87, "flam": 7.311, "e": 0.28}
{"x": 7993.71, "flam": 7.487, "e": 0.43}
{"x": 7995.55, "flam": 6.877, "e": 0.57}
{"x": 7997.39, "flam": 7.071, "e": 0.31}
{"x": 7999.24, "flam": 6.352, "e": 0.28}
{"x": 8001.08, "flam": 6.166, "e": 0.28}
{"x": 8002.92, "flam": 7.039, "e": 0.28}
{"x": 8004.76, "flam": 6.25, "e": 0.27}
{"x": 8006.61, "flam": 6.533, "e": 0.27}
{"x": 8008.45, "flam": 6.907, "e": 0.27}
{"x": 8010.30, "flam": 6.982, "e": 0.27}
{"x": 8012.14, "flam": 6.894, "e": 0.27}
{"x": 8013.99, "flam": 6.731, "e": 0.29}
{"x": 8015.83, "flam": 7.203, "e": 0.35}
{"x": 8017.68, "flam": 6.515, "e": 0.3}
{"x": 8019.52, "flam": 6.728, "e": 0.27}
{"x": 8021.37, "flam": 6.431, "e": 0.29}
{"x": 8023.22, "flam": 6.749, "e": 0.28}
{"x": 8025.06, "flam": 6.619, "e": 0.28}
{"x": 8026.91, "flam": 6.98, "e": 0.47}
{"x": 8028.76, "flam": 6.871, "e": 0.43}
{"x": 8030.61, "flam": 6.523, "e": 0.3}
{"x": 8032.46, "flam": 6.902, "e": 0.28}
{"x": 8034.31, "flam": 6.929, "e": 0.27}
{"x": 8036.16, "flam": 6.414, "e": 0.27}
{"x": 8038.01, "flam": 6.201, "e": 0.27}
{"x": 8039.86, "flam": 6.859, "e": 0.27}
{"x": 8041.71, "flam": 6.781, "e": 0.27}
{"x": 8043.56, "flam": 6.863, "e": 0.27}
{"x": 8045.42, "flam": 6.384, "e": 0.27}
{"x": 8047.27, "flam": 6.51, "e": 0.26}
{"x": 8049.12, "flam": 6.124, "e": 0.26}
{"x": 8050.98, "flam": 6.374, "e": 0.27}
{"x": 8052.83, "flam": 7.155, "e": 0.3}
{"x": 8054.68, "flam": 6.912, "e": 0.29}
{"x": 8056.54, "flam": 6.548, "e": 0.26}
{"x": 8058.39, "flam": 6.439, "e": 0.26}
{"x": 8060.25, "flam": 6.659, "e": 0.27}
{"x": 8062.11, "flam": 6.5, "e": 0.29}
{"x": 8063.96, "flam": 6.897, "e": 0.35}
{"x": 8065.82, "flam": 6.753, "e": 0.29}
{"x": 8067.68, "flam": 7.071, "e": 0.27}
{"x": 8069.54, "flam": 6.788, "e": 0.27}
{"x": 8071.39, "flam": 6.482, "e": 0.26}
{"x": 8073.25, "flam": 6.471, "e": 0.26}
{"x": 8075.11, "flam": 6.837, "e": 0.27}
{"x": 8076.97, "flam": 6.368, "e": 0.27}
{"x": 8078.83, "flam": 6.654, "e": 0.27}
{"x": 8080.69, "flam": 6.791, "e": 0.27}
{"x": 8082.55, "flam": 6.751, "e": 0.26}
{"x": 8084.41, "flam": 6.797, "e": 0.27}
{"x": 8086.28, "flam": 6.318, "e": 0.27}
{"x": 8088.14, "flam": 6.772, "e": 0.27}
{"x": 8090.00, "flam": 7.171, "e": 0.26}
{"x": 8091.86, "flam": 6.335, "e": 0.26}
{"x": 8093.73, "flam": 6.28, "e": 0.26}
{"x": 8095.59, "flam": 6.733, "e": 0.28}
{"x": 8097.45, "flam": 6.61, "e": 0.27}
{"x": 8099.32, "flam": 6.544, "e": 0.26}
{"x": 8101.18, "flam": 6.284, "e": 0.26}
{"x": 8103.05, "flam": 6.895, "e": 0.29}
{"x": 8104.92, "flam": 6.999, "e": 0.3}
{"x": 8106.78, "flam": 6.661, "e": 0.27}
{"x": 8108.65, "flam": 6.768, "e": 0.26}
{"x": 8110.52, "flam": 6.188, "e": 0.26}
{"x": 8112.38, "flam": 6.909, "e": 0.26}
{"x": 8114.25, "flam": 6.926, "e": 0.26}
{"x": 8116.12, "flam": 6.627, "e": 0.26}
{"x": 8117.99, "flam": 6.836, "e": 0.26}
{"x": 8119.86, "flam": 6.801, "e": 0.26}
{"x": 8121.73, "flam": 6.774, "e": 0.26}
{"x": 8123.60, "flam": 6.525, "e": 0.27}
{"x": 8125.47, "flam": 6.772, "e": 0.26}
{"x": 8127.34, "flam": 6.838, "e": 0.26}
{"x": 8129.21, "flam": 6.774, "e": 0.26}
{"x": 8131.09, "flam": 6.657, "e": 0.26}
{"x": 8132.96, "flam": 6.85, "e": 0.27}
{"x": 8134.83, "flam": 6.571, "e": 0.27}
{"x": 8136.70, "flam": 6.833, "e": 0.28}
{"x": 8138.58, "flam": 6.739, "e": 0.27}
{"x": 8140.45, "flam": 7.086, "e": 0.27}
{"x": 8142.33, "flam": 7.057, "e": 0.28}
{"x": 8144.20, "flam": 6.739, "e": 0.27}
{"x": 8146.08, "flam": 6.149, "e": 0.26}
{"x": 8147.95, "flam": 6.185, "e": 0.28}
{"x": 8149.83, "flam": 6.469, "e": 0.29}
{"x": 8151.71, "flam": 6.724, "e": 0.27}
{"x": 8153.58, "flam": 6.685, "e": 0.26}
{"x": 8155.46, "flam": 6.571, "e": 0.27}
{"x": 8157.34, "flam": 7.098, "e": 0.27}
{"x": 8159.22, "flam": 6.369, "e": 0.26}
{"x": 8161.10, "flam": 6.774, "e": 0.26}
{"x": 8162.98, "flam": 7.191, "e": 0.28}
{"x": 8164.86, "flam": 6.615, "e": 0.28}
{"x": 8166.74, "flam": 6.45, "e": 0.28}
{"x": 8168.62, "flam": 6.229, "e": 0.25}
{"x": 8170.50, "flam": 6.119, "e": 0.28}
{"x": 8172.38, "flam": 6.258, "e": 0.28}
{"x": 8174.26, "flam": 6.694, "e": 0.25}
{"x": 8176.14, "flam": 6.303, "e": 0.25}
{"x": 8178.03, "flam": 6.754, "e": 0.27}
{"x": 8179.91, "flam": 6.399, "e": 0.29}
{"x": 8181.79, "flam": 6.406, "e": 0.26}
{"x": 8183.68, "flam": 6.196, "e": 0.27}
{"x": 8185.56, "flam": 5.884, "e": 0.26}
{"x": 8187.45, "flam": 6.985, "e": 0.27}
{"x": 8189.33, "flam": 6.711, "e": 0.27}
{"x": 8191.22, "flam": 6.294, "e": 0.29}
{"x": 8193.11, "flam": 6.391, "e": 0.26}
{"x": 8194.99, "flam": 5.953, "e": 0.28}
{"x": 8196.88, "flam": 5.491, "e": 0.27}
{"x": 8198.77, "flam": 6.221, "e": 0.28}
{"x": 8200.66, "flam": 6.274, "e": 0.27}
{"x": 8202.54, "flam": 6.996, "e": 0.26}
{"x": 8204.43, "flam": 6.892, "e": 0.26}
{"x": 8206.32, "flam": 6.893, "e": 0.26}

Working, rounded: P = 4.2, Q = 6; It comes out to 3.3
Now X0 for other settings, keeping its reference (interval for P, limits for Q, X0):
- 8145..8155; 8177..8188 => 0.8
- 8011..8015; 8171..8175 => 0.0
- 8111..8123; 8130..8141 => 0.0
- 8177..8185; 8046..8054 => 0.1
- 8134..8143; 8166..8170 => 10.3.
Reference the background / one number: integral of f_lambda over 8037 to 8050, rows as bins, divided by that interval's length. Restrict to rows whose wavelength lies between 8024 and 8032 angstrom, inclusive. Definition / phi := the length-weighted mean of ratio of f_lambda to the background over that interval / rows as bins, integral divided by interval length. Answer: 1.03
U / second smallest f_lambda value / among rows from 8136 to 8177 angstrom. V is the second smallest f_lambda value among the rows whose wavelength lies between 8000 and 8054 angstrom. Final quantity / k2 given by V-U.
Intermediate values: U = 6.149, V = 6.166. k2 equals 0.02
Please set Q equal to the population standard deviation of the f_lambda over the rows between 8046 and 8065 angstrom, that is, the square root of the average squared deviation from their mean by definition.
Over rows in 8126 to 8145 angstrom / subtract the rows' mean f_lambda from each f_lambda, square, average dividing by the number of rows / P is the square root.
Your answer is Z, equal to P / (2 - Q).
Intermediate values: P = 0.15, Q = 0.286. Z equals 0.089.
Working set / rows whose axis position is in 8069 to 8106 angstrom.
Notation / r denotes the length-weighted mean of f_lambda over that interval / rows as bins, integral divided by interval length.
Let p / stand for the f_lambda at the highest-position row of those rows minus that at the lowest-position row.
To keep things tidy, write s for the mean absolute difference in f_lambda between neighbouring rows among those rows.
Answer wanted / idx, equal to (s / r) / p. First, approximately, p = 0.2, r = 6.64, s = 0.290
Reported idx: 0.21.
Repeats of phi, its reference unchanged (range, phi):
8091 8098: 0.99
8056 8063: 1.00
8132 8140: 1.04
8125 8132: 1.03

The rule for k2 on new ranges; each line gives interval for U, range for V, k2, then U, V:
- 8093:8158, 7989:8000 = 0.69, 6.185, 6.877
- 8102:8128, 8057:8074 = -0.05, 6.525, 6.471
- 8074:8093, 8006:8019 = 0.20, 6.335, 6.533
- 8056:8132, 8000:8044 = -0.08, 6.28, 6.201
